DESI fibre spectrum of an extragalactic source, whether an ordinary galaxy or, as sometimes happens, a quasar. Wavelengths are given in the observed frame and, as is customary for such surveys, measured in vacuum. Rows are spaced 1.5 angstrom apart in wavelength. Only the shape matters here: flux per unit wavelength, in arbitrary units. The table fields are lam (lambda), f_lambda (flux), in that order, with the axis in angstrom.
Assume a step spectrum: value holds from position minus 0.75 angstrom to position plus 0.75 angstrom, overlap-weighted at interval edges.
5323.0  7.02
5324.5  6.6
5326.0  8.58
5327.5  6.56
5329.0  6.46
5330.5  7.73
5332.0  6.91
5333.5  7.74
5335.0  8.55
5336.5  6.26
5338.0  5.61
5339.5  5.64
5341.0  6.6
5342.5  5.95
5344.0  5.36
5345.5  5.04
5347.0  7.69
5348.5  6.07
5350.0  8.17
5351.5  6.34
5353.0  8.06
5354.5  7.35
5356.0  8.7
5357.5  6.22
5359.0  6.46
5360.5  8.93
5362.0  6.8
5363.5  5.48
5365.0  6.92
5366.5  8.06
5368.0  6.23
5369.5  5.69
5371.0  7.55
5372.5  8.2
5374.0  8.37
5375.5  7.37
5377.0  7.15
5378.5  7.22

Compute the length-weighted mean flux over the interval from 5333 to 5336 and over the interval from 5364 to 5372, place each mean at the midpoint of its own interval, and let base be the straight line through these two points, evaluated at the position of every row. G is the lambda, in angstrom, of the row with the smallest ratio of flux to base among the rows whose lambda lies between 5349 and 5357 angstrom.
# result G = 5351.5 angstrom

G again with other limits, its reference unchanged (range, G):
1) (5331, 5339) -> 5338.0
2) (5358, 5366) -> 5363.5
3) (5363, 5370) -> 5363.5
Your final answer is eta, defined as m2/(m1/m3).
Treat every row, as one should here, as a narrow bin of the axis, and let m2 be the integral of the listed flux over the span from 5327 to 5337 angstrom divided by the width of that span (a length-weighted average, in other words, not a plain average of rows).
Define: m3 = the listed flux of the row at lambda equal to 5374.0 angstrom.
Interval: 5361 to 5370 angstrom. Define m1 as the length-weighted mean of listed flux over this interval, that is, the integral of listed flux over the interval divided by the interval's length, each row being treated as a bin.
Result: 9.12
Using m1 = 6.6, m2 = 7.2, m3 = 8.37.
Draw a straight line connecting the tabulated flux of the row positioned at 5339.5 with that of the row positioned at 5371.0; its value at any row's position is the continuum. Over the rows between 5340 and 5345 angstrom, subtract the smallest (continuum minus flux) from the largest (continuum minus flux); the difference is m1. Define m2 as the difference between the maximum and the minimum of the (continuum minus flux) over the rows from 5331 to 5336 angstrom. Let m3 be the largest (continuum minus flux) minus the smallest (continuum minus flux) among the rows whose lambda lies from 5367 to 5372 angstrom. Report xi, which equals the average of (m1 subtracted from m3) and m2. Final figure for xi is 0.9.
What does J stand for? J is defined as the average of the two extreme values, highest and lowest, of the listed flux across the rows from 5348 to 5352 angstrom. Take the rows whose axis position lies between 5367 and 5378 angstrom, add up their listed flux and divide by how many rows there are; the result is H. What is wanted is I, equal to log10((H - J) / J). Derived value -1.8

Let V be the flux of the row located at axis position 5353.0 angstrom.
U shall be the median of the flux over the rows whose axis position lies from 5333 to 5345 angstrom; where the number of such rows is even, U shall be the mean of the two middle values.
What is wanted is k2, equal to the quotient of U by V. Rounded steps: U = 6.1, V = 8.06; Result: 0.8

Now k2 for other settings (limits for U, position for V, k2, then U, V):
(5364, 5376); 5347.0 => 1.0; 7.5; 7.69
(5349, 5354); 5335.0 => 0.9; 8.1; 8.55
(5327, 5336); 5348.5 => 1.2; 7.3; 6.07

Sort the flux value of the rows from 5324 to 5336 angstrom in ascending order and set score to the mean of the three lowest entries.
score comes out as 6.5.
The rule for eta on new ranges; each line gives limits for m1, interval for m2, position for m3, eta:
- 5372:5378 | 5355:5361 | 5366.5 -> 7.83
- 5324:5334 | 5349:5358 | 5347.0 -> 7.95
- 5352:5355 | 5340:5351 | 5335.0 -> 7.17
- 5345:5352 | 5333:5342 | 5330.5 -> 7.68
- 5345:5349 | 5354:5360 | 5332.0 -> 7.88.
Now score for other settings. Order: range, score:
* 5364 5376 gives 6.3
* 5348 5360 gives 6.2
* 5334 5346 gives 5.3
